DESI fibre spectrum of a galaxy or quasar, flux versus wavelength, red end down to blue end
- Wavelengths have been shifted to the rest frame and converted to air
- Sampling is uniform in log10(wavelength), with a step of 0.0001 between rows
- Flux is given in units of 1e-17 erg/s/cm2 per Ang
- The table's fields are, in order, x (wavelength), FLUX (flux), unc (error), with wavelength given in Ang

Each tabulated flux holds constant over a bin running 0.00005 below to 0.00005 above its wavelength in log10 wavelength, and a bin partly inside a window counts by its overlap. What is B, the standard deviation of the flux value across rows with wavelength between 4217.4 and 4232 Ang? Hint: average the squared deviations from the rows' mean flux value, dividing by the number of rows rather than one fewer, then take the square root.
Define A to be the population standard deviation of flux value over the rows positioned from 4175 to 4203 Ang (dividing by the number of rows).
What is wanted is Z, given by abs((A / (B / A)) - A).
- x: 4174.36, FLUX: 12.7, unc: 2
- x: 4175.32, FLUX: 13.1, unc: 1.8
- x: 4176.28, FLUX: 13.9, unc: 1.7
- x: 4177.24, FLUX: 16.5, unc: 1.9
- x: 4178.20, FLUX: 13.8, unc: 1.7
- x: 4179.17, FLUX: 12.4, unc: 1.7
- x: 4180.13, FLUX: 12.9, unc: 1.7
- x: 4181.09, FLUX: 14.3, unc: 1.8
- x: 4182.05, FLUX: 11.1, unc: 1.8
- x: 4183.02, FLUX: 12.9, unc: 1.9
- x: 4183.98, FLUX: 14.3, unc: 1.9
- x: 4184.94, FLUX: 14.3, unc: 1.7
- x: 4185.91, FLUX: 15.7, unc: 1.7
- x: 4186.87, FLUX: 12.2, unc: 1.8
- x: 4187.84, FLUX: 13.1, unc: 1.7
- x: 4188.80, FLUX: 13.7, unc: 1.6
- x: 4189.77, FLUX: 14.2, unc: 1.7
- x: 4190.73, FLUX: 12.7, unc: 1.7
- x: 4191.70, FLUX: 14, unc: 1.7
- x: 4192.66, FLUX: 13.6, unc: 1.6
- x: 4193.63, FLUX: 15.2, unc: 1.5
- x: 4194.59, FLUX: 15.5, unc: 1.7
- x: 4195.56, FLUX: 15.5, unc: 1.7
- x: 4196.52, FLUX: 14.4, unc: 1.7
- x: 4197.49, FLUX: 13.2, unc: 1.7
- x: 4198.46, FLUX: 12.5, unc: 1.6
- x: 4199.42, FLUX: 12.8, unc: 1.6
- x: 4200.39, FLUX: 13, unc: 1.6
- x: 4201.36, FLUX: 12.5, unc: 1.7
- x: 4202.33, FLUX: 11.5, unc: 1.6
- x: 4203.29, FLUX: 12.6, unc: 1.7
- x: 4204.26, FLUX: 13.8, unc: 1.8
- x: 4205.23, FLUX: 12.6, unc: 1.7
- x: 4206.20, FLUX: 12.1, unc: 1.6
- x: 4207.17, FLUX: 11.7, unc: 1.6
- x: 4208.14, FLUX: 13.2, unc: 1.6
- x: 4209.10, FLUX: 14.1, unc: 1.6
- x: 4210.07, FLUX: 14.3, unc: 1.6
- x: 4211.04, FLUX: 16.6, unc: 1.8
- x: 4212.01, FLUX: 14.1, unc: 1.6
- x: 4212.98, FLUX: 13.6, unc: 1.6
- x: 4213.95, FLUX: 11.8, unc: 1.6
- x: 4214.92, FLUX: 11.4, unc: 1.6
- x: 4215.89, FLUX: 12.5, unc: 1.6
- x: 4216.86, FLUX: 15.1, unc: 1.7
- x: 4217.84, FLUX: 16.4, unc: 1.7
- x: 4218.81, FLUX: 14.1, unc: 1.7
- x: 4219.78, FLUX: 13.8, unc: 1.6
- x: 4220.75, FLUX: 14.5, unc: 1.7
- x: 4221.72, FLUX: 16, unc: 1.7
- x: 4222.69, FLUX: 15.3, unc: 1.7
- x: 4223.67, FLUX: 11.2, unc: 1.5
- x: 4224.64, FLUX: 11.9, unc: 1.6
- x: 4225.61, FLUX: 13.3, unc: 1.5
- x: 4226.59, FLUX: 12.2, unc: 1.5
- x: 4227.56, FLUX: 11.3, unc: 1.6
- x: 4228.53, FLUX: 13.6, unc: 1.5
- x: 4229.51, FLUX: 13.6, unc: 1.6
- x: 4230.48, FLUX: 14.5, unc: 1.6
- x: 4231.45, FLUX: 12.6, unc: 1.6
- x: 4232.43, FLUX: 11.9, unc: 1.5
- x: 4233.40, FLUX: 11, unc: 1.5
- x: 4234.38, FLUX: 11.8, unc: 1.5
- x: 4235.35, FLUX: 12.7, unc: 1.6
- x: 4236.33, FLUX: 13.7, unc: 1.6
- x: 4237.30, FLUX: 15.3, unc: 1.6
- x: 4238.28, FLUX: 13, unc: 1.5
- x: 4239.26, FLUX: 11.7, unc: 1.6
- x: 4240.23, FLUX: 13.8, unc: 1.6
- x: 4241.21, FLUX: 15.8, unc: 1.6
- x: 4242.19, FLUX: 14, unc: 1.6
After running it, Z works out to 0.23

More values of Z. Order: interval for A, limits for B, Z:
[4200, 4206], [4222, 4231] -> 0.34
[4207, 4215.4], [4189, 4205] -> 0.56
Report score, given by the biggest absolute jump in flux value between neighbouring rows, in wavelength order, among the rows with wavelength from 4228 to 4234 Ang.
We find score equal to 1.9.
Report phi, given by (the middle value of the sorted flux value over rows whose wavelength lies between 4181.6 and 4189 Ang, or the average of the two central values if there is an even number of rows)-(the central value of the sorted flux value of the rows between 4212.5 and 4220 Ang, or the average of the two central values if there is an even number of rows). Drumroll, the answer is -0.3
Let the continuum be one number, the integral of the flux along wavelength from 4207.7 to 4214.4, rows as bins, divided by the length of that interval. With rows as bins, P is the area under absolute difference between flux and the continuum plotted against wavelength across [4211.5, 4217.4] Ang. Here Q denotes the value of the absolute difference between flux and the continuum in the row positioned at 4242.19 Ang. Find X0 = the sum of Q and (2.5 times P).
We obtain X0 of 19.6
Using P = 7.8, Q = 0.0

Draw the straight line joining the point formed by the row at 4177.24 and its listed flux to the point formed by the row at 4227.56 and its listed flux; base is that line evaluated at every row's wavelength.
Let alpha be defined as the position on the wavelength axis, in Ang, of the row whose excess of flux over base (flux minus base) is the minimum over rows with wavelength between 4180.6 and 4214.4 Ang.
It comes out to 4182.05 Ang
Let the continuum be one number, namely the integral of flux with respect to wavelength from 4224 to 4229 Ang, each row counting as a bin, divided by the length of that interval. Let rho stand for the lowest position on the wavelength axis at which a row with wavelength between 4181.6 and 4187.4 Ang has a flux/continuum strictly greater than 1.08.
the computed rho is 4183.98 Ang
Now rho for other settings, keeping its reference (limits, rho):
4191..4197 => 4191.70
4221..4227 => 4221.72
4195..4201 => 4195.56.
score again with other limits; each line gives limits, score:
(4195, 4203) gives 1.2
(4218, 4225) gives 4.1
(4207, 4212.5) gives 2.5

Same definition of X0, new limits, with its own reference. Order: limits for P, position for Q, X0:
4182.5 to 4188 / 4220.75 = 14.7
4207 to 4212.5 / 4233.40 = 16.3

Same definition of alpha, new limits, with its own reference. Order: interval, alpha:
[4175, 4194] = 4182.05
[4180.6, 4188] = 4182.05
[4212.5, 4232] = 4214.92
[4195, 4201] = 4198.46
